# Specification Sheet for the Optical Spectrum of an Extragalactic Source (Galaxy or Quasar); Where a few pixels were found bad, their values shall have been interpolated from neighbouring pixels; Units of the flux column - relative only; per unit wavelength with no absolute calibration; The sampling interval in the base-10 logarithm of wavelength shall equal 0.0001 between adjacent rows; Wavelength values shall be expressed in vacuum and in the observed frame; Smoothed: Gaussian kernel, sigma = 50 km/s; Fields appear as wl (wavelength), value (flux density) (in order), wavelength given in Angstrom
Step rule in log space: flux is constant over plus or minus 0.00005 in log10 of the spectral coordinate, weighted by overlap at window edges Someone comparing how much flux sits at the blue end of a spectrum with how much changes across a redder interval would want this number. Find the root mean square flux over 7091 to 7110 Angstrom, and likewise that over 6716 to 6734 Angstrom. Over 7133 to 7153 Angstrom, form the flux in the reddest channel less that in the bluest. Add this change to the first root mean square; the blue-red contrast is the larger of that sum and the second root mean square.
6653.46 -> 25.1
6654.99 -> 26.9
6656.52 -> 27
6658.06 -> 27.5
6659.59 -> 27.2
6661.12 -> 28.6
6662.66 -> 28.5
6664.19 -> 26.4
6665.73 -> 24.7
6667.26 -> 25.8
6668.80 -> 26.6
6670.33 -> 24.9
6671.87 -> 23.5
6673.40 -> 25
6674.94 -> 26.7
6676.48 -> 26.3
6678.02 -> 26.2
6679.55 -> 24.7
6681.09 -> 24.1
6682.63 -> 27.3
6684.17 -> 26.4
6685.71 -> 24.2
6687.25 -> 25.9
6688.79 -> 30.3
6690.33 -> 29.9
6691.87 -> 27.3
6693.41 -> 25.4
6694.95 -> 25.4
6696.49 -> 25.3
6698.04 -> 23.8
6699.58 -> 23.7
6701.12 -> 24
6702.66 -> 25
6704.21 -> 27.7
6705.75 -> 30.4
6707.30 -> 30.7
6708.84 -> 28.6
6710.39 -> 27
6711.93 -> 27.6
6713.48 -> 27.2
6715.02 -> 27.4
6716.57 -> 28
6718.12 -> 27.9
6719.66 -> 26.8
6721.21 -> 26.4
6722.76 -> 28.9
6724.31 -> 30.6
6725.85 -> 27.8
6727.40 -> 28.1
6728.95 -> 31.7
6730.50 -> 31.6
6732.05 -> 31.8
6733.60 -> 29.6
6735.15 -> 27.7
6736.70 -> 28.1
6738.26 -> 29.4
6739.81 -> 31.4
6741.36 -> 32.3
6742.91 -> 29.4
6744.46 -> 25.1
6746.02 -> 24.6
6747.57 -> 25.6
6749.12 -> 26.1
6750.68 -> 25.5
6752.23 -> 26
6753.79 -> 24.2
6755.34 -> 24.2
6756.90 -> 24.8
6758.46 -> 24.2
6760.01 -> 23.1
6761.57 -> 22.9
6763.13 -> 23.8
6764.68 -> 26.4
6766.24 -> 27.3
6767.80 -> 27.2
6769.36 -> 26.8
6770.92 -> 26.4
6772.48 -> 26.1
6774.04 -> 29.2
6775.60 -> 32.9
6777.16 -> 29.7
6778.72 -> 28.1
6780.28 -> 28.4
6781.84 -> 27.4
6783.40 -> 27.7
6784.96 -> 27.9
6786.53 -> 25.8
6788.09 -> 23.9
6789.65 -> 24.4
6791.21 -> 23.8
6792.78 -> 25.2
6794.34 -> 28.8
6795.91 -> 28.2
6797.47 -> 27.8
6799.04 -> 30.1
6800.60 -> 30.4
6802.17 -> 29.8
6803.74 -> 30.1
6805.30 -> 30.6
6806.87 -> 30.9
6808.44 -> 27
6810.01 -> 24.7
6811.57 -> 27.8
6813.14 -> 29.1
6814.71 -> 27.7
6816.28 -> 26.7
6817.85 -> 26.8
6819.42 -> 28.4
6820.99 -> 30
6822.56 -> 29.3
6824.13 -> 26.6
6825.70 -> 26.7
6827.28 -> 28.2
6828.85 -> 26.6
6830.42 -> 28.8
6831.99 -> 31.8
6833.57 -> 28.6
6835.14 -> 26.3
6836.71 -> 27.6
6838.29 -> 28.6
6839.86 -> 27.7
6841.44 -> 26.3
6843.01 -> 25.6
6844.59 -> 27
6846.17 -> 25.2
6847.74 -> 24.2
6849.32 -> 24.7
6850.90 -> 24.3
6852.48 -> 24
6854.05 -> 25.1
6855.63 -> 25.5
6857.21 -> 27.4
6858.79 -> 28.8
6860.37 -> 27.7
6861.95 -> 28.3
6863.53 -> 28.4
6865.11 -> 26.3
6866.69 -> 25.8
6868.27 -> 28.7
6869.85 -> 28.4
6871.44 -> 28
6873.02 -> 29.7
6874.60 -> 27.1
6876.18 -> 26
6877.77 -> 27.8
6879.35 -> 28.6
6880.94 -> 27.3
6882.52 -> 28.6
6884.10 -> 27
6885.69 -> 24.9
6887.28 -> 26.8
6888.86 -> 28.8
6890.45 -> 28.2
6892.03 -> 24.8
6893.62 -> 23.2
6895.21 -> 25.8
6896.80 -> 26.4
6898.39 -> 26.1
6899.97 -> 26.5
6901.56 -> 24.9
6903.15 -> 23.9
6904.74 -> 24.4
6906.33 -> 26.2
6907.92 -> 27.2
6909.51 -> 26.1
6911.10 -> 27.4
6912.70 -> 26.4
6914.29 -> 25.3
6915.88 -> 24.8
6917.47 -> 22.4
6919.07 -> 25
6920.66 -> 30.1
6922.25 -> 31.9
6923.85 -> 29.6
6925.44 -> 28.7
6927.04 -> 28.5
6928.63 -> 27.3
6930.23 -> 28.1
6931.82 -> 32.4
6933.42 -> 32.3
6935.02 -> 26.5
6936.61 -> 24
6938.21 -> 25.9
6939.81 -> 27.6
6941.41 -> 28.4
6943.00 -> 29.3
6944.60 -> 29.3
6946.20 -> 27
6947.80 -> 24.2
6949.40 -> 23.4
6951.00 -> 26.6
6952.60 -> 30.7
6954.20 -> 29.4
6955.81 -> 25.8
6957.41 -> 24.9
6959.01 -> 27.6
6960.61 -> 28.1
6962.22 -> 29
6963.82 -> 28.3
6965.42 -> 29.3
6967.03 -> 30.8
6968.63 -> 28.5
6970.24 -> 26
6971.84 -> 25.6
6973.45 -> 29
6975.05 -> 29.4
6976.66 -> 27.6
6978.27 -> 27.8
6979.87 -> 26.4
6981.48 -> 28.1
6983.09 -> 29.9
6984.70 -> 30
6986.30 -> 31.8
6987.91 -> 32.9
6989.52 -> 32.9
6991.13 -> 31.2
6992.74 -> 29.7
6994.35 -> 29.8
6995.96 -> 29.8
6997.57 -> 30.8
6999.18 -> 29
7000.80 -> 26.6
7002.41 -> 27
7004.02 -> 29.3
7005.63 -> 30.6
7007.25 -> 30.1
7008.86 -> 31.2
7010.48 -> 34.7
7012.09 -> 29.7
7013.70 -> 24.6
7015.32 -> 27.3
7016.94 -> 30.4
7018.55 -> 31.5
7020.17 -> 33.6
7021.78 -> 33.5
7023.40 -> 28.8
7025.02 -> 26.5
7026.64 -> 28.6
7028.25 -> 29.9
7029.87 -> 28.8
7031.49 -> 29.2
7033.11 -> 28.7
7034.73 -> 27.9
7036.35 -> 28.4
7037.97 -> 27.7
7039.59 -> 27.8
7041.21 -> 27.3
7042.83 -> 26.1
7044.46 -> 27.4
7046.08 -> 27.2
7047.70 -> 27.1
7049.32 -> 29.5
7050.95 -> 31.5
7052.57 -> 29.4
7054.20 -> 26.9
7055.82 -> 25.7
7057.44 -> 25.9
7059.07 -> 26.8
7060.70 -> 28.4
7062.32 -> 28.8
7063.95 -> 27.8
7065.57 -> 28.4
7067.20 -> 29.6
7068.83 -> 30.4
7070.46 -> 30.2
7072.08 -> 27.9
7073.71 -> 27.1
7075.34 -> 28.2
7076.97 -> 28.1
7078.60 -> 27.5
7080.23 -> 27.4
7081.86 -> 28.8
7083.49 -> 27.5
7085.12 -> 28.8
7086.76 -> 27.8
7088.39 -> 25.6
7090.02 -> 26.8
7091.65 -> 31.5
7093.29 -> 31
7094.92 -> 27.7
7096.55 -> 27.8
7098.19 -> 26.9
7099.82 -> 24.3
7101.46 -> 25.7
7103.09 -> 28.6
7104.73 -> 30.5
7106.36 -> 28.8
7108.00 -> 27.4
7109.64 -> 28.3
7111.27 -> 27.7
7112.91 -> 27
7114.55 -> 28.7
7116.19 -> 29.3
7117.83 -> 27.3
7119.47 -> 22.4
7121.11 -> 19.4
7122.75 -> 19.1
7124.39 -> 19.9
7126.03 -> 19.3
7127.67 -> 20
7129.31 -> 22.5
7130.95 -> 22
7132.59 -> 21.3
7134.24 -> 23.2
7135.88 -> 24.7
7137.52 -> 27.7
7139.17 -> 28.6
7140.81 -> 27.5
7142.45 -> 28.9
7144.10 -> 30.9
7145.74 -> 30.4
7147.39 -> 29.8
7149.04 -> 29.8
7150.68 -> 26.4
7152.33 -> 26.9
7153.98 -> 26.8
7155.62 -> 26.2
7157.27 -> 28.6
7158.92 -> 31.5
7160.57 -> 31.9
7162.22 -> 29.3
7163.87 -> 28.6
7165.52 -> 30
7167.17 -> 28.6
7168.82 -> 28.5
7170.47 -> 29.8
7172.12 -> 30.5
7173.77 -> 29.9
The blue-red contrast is 32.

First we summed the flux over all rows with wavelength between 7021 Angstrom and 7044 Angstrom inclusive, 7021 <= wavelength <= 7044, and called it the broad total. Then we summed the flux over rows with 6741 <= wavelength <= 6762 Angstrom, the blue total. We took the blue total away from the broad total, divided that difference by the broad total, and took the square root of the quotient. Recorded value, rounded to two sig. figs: 0.32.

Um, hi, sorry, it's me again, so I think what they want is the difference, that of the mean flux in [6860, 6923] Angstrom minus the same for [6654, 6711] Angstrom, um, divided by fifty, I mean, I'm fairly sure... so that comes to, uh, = 0.006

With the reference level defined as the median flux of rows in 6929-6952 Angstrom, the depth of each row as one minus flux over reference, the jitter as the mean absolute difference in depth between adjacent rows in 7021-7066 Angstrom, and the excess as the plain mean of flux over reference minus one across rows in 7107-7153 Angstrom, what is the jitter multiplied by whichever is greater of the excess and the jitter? 0.0020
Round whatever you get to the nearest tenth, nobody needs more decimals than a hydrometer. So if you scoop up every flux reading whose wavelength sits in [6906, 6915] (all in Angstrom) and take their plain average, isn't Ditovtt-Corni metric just 26.4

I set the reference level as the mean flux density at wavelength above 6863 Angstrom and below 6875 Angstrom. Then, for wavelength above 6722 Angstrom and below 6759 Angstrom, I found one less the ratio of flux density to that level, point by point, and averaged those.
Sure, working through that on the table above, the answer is -0.002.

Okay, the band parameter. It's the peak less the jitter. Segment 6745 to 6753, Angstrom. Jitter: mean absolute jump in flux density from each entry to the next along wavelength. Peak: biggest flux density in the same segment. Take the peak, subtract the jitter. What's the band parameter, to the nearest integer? 25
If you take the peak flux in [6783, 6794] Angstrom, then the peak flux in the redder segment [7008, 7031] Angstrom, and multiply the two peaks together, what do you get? 968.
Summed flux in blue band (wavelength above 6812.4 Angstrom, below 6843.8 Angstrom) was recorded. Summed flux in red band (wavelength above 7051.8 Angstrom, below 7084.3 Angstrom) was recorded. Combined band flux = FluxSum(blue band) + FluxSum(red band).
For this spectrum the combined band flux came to 1118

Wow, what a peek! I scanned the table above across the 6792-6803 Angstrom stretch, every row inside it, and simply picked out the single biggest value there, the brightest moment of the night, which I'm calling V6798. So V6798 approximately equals 30.4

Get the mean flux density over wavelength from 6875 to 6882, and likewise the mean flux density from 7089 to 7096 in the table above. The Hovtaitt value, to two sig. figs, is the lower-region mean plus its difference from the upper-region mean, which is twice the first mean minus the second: 26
